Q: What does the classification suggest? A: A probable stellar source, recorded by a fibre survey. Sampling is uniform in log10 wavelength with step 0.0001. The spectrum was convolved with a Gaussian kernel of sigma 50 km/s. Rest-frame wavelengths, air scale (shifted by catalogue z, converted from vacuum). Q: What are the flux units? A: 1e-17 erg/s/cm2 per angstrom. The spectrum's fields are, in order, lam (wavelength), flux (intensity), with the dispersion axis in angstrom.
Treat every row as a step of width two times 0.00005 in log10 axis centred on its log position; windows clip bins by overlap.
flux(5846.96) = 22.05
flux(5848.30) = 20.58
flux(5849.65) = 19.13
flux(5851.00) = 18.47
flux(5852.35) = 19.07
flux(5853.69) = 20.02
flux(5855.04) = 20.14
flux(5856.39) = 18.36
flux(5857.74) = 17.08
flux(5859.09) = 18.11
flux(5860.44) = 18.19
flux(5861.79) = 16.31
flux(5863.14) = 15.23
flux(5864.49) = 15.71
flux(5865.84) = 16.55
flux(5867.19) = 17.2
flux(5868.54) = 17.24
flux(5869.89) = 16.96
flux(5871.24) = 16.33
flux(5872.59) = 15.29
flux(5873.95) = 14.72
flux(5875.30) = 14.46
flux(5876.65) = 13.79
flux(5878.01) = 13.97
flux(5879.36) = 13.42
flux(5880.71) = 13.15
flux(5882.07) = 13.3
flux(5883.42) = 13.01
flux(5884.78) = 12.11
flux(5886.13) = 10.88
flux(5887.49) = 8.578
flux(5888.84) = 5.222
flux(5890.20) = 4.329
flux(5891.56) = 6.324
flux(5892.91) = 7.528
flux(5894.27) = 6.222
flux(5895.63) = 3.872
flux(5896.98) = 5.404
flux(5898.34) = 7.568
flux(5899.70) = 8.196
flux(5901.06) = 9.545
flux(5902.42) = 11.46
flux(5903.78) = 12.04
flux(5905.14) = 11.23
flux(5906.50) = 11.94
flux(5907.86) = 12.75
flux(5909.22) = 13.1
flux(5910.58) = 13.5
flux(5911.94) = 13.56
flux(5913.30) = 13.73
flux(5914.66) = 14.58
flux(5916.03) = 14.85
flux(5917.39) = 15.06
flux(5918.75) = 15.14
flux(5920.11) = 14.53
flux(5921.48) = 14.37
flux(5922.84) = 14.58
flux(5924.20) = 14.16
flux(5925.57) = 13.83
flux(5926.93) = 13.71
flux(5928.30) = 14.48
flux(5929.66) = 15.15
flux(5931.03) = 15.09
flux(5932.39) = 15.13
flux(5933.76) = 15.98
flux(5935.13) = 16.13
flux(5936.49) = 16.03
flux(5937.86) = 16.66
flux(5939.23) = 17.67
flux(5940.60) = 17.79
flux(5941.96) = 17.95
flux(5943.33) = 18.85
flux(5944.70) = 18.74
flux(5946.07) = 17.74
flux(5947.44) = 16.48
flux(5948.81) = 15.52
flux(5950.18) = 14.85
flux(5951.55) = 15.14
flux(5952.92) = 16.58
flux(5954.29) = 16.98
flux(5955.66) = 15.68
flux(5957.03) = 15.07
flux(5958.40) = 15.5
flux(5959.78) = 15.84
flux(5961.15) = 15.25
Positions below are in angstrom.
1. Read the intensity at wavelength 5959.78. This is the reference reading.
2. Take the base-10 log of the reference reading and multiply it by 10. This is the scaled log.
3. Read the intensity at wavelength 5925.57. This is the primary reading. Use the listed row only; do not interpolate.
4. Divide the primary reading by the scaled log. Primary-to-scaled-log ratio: 1.15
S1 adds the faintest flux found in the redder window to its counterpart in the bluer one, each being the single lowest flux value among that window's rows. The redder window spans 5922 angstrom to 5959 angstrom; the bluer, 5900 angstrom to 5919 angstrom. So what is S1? 23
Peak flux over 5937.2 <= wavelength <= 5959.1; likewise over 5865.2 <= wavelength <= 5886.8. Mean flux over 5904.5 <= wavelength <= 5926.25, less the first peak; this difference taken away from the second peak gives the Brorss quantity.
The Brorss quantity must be 22.28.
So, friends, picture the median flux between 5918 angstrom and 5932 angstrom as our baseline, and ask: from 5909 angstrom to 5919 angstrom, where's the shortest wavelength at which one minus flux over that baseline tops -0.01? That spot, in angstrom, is 5909.22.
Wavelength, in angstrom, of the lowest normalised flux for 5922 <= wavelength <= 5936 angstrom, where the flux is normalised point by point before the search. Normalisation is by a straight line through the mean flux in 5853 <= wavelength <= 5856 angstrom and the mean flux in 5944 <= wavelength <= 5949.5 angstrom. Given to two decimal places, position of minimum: 5926.93 angstrom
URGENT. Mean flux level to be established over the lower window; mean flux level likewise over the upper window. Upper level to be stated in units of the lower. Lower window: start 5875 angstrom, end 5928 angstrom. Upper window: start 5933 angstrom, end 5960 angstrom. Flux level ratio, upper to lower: 1.4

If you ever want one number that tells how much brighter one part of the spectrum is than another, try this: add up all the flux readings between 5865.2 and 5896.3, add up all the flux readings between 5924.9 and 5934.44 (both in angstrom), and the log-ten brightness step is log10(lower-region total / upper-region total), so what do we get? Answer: 0.42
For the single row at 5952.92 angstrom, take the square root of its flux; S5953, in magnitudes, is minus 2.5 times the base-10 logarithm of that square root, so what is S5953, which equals -1.52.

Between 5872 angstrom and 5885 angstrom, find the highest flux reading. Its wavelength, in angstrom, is 5872.59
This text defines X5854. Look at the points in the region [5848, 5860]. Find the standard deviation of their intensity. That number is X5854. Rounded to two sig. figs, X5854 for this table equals 1.1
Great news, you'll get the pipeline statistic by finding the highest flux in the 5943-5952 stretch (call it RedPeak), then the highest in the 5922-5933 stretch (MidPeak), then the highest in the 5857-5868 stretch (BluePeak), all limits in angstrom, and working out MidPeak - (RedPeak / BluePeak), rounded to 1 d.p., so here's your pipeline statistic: 14.1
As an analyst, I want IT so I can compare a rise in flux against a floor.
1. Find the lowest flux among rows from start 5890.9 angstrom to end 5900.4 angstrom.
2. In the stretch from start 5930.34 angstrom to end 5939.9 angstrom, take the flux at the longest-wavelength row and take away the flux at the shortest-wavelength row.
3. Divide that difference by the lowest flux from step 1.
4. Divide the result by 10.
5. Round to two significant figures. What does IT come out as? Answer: 0.067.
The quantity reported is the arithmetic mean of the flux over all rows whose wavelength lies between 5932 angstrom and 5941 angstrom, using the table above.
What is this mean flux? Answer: 16.5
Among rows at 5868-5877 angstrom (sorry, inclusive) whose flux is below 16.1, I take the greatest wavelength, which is 5876.65 angstrom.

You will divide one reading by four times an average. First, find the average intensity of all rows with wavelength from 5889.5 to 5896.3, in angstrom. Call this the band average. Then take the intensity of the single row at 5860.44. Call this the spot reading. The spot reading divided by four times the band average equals 0.80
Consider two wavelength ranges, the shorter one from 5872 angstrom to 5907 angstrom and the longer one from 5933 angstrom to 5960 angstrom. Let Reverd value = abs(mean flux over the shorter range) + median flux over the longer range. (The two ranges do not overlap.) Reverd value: 26.6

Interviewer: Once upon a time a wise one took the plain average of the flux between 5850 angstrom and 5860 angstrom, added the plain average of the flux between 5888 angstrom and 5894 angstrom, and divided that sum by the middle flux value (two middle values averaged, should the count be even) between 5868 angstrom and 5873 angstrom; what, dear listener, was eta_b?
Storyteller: 1.48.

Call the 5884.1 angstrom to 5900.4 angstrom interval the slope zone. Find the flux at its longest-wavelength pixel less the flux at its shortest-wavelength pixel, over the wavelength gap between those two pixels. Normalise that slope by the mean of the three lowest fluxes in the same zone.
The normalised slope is -0.06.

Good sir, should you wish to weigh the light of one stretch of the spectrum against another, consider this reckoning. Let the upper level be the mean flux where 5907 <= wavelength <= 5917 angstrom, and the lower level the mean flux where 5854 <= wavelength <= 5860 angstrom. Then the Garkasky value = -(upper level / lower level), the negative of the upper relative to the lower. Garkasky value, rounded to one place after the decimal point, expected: -0.7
